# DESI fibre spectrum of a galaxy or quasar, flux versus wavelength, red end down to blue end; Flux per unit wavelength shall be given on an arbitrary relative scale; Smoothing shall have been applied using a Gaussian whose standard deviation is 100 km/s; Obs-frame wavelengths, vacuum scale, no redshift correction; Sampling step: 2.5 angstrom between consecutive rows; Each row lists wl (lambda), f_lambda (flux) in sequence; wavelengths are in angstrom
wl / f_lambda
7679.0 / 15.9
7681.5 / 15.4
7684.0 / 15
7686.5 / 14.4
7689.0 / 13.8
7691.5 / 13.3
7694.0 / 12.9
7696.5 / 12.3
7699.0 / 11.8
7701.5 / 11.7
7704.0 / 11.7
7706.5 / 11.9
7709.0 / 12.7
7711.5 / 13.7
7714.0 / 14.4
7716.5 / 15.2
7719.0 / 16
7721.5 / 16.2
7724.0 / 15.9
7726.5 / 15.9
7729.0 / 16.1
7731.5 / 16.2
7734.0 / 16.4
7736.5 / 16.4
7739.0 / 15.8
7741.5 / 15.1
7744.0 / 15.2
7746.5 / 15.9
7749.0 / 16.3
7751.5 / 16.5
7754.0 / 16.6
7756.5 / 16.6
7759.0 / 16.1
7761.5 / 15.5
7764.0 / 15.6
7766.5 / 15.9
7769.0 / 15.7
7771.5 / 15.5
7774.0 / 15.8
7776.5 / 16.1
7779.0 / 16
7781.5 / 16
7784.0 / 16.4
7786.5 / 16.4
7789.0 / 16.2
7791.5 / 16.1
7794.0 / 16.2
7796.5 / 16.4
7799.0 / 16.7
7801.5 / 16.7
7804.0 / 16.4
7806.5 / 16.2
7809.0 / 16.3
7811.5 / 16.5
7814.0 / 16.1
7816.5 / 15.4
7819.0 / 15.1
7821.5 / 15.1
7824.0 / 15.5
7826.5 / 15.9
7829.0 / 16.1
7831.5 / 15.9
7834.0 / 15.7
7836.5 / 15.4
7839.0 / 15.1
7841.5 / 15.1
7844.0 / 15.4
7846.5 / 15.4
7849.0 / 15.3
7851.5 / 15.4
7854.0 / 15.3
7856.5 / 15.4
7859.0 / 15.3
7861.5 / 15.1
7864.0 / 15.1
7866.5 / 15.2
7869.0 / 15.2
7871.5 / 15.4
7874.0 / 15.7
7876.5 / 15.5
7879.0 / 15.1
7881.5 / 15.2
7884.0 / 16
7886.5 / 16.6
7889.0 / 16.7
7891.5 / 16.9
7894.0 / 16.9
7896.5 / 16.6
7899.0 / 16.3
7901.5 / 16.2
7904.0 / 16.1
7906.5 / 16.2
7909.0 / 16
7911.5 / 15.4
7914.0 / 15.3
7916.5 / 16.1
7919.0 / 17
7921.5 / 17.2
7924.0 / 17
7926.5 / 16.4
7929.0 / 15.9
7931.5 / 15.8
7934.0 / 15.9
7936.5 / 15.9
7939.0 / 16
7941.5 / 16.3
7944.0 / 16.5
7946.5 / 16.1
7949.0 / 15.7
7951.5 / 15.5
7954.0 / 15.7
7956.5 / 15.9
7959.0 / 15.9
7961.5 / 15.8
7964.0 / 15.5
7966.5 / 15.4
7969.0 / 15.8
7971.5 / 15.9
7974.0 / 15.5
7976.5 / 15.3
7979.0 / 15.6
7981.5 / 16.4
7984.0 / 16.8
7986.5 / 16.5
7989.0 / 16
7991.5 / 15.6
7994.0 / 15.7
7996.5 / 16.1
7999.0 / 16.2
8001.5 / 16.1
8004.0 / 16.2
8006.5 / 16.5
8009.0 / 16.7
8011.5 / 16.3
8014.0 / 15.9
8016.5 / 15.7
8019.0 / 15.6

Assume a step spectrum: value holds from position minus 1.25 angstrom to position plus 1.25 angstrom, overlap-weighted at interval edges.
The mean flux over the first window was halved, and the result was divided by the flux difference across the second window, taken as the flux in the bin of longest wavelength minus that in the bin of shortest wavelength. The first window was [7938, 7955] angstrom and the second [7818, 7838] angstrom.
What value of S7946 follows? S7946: 27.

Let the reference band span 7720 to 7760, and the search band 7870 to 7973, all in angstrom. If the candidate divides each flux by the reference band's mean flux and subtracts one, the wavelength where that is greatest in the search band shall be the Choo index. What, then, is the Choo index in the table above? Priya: 7921.5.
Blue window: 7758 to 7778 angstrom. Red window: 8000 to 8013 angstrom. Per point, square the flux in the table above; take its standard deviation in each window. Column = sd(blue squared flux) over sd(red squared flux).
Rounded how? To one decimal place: 1.0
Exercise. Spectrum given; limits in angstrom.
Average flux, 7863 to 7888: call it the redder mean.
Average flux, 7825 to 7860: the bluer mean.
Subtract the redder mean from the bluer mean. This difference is 0.0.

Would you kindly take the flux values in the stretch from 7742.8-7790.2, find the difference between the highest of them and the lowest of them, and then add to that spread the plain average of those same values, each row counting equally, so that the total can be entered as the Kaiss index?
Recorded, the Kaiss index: 17.4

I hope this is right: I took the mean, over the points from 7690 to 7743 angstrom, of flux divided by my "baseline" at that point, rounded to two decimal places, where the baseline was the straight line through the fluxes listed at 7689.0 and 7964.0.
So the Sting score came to 1.03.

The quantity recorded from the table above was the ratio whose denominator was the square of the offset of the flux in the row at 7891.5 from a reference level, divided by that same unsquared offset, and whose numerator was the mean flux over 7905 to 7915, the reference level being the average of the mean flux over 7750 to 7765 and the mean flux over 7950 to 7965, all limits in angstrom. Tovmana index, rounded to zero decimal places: 16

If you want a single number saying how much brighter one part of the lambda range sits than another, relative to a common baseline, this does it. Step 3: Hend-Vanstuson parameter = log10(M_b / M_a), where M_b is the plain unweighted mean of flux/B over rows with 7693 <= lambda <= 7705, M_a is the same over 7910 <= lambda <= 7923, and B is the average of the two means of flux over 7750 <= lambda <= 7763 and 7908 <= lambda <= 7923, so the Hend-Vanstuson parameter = -0.13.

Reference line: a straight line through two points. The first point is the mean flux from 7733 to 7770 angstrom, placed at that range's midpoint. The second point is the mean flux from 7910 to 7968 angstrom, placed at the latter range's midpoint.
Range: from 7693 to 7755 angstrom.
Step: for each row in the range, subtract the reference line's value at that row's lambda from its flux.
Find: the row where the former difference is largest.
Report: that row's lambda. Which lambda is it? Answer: 7754.0 angstrom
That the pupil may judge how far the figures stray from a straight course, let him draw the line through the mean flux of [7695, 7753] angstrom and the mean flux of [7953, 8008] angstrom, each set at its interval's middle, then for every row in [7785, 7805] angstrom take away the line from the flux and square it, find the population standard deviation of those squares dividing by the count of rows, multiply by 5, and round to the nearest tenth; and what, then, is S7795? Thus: 2.6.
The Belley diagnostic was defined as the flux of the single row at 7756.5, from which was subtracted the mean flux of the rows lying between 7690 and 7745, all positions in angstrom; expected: 2.2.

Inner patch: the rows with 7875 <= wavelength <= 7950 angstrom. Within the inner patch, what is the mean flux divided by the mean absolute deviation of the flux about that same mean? 37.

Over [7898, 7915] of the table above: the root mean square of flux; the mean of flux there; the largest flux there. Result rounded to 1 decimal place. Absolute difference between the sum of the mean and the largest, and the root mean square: 16.3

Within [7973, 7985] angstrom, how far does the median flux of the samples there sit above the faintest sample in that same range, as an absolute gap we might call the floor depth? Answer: 0.3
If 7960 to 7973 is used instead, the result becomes 0.4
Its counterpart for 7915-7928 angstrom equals 0.9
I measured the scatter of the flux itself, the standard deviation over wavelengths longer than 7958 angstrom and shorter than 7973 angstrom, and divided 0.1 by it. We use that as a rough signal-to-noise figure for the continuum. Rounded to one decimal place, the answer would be 0.5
